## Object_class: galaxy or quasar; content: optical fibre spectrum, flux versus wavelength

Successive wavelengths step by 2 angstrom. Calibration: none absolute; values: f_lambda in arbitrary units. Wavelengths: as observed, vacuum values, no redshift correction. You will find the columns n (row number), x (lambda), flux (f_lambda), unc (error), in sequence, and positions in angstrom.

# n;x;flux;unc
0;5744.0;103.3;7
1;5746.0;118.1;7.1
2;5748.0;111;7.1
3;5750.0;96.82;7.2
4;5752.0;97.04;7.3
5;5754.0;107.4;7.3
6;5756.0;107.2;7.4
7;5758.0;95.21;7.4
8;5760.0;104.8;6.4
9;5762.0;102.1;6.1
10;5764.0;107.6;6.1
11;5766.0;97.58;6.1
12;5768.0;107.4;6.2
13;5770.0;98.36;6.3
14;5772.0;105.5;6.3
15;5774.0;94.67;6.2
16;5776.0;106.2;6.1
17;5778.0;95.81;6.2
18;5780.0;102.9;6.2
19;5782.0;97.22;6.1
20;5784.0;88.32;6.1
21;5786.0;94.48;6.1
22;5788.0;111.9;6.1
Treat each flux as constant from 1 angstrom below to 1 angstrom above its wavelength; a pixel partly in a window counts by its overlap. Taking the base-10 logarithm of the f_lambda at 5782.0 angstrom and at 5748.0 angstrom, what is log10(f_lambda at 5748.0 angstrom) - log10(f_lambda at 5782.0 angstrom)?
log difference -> 0.058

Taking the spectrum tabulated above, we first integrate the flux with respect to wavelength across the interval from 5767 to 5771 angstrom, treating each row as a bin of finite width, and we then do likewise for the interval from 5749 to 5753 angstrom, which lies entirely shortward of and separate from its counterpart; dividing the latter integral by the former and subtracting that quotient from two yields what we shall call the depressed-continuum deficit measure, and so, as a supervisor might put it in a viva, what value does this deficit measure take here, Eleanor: 1.06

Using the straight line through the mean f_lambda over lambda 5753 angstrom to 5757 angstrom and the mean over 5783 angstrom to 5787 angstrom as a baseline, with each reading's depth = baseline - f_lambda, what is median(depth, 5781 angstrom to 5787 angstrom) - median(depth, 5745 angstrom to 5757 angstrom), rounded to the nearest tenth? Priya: -3.8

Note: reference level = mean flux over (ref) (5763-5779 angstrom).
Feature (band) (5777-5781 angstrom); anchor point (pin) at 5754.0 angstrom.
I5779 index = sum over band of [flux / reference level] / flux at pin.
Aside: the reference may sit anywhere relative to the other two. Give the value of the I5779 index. 0.0182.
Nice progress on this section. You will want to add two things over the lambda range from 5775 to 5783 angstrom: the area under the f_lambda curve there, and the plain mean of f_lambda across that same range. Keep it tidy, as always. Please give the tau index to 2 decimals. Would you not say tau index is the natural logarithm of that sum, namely 6.81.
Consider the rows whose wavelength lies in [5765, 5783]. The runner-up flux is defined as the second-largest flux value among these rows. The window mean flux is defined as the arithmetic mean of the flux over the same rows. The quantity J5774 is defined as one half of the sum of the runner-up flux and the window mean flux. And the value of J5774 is 103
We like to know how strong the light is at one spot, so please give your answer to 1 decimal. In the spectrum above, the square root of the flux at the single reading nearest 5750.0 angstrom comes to 9.8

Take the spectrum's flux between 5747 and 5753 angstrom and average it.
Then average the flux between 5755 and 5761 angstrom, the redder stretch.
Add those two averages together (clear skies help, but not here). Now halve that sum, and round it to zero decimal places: 102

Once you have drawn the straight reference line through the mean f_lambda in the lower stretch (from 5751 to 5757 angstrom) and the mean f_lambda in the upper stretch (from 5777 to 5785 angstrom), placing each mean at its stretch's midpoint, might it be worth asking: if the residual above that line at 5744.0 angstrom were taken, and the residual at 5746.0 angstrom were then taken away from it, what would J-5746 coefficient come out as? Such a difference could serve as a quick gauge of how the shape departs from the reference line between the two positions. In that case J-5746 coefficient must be -15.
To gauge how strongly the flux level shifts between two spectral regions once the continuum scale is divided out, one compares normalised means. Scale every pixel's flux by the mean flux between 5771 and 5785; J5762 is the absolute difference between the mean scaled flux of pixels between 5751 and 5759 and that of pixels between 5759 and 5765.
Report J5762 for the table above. 0.03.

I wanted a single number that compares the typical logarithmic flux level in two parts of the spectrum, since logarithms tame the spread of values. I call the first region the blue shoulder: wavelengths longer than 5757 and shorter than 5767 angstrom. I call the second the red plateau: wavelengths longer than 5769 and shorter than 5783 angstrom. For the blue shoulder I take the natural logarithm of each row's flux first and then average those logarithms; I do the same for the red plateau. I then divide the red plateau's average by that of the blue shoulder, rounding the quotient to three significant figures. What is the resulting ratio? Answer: 0.997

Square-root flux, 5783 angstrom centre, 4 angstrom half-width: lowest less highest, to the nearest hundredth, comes -0.75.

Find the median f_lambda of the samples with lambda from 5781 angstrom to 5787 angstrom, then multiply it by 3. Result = 283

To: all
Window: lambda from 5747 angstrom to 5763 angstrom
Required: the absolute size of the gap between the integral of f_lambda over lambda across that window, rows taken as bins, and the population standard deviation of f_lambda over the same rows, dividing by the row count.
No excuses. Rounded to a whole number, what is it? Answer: 1638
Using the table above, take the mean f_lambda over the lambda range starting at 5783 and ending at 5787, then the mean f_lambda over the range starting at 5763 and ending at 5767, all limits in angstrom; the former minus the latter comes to -11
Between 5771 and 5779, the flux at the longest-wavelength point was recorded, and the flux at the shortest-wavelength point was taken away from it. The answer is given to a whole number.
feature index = -10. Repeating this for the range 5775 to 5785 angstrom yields -18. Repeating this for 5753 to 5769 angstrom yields 0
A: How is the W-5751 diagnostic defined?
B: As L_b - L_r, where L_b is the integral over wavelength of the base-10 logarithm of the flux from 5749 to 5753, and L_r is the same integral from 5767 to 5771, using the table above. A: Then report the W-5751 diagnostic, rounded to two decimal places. -0.10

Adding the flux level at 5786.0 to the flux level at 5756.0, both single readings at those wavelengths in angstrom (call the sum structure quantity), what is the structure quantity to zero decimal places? 202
